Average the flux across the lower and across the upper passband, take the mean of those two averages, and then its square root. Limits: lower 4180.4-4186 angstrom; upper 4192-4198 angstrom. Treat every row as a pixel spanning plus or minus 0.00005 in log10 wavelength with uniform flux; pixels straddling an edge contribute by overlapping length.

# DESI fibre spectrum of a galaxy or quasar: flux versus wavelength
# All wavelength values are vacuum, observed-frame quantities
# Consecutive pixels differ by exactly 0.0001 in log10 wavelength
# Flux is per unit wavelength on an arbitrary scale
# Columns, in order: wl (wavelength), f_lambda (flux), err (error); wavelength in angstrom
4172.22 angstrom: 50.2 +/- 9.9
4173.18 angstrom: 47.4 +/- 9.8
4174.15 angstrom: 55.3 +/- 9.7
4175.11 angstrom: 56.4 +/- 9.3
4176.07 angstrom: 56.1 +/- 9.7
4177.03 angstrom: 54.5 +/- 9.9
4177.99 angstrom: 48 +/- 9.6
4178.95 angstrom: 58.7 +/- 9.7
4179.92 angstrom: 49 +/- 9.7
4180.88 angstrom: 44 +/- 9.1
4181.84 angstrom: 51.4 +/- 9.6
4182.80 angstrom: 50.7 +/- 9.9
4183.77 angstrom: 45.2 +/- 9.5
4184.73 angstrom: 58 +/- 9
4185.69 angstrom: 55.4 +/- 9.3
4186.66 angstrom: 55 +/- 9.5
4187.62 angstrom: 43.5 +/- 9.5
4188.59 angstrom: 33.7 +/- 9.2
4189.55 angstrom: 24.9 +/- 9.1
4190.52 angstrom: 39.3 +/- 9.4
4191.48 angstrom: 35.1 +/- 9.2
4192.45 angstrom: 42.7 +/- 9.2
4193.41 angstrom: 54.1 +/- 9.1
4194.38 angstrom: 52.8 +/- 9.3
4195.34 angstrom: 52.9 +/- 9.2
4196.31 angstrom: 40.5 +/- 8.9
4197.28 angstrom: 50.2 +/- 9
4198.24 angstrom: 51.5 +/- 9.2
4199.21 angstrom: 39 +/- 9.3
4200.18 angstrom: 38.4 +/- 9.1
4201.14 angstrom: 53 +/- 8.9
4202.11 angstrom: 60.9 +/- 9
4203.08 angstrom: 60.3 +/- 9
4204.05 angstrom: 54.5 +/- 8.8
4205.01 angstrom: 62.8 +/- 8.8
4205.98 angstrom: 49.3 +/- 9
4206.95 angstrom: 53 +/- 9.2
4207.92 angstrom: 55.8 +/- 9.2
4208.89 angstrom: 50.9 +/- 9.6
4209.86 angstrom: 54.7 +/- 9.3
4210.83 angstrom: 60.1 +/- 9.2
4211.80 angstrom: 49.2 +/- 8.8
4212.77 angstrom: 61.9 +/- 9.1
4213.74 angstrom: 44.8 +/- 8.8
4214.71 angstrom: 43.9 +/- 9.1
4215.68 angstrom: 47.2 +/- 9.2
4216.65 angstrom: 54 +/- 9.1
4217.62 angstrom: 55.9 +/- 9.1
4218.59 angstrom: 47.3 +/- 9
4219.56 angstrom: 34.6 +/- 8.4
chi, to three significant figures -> 7.06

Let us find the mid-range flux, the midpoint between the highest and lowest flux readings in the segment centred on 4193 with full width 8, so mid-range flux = 39.5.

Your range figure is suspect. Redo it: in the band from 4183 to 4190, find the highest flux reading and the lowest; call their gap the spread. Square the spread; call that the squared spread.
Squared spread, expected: 1096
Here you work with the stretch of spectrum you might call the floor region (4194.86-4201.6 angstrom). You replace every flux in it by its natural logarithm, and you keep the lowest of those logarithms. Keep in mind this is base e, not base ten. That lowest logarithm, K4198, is 3.65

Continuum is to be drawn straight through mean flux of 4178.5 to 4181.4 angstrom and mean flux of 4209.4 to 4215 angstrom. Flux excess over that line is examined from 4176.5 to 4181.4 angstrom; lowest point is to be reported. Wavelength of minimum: 4180.88 angstrom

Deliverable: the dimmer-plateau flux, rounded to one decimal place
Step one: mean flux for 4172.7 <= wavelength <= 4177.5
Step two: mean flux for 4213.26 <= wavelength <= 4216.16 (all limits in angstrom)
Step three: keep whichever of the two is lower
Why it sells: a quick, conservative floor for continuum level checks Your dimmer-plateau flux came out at 45.3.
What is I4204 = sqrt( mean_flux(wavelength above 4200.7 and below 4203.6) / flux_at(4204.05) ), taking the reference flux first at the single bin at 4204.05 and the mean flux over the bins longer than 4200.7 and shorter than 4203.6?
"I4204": 1.03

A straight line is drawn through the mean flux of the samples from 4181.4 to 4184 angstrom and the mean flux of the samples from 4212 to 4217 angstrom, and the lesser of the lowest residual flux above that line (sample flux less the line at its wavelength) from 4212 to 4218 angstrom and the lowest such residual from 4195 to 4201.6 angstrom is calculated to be -11.4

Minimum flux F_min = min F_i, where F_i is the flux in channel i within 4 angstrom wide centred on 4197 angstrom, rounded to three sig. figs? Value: 40.5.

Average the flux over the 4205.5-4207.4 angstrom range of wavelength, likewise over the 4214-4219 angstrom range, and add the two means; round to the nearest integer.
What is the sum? 101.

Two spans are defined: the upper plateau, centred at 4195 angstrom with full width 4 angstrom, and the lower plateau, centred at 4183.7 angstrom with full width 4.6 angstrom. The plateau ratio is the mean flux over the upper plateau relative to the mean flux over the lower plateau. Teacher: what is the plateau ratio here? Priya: 0.96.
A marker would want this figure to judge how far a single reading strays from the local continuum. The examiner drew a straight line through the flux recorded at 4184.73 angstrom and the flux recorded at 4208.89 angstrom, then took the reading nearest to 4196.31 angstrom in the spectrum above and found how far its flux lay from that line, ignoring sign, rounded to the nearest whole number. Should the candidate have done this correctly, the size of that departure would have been 14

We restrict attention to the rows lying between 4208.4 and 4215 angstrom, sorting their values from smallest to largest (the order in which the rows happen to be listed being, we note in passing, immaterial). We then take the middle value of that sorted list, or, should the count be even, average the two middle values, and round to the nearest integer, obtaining 51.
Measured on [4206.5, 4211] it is 55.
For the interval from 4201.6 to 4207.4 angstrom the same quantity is 57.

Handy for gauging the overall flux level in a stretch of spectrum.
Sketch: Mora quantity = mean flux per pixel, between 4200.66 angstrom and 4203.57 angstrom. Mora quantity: 58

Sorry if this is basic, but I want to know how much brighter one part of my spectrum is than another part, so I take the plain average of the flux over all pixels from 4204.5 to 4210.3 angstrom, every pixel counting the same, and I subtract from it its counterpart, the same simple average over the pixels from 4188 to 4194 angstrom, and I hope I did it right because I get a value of 16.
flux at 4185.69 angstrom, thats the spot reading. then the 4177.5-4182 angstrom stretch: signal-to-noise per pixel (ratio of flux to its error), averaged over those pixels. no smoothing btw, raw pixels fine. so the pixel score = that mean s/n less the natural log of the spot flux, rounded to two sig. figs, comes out 1.2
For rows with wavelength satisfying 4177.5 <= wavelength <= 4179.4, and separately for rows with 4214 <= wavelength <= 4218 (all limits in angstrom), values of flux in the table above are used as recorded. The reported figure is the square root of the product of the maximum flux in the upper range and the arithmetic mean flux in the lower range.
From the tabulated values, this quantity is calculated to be 54.6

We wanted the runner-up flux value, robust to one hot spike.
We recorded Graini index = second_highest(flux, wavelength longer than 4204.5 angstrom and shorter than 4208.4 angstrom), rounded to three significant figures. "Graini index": 55.8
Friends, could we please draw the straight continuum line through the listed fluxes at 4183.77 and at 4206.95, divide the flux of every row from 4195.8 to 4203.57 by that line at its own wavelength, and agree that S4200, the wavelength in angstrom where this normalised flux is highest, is 4202.11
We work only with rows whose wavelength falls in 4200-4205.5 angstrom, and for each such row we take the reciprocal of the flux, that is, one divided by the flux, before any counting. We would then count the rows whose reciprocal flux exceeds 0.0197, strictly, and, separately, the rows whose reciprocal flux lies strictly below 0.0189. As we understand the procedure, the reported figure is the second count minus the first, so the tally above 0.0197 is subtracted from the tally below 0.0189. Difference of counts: 4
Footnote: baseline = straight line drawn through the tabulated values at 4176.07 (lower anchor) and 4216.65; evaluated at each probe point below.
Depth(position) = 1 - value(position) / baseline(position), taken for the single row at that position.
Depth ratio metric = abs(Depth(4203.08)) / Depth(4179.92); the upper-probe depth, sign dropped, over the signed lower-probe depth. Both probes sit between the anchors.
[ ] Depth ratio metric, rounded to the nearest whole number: 1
